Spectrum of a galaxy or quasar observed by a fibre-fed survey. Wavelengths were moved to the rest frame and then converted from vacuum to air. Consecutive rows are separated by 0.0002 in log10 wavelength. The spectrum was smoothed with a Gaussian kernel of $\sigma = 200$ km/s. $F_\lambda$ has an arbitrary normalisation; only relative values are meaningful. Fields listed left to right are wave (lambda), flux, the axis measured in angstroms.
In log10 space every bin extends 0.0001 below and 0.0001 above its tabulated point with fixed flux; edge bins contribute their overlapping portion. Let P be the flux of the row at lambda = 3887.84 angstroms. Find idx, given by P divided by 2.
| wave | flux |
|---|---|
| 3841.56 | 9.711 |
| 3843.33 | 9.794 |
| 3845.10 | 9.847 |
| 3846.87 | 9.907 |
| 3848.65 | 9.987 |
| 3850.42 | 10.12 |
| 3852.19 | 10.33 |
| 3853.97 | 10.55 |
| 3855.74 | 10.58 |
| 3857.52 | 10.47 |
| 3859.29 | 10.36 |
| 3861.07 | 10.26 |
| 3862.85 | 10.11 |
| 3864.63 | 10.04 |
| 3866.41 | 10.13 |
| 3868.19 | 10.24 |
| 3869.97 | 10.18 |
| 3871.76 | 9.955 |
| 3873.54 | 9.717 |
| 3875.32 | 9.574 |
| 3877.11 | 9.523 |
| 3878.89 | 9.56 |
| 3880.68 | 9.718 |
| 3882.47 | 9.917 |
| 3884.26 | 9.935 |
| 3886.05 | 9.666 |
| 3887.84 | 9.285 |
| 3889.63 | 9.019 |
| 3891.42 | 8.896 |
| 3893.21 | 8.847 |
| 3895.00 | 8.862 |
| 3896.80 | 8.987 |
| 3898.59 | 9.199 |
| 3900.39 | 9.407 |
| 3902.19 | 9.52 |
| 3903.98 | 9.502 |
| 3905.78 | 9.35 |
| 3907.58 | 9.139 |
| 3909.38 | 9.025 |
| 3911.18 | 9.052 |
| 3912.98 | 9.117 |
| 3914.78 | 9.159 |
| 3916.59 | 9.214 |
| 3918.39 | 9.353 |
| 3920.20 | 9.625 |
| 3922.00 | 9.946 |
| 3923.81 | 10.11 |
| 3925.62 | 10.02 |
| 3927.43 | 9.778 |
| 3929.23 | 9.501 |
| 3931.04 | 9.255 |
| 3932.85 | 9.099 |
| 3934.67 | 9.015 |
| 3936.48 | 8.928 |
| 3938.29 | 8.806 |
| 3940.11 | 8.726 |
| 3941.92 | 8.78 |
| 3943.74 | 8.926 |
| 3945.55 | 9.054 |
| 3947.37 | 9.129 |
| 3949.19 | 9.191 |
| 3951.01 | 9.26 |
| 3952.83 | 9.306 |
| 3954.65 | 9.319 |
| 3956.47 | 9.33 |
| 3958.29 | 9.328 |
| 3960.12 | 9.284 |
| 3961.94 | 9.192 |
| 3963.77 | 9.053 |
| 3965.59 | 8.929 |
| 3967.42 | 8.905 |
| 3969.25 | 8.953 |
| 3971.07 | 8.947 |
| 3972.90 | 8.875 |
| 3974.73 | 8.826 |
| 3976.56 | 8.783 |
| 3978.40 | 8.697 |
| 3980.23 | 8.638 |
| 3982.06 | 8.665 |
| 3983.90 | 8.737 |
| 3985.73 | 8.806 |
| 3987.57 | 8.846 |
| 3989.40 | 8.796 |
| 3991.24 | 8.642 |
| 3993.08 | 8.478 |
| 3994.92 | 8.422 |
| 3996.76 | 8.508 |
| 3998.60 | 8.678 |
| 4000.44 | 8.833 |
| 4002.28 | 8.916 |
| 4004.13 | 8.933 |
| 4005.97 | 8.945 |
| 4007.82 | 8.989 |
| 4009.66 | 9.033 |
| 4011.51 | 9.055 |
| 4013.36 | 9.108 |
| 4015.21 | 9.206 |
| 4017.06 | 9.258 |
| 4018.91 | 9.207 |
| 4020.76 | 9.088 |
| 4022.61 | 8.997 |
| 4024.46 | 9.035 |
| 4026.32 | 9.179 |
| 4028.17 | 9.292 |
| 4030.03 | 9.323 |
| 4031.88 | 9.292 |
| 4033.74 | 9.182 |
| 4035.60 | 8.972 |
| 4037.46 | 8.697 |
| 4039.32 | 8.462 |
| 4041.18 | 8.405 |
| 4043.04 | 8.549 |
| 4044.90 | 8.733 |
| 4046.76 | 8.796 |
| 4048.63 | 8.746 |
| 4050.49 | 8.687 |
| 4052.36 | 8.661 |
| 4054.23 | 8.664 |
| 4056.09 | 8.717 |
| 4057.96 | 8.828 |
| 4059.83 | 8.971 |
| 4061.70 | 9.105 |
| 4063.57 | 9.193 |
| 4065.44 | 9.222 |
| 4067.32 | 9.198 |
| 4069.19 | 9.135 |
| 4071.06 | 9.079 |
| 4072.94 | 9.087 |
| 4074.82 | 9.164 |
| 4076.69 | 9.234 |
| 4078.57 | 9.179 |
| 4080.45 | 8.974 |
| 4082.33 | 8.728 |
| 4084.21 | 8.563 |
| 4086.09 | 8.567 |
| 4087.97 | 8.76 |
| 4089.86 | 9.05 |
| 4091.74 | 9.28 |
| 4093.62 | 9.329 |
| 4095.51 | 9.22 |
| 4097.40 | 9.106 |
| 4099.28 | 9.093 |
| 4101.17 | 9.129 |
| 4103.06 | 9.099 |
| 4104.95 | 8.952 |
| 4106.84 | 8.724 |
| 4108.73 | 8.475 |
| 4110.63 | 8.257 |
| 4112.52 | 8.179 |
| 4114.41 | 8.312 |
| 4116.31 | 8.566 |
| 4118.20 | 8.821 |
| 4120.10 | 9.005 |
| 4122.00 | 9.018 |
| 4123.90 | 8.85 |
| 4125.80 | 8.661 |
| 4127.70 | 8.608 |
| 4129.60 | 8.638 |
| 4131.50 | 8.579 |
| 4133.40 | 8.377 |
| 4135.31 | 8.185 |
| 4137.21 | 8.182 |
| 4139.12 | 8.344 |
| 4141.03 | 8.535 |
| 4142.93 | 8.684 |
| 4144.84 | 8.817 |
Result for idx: 4.64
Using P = 9.285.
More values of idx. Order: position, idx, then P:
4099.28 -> 4.55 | 9.093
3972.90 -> 4.44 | 8.875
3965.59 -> 4.46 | 8.929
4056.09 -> 4.36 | 8.717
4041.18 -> 4.20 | 8.405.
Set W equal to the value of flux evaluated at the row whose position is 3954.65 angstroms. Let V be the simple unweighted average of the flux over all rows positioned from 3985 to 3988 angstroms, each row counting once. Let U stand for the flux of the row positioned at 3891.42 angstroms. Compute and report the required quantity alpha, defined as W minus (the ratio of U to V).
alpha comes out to 8.31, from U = 8.896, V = 8.83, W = 9.319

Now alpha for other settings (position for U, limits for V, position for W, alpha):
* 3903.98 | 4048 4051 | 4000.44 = 7.74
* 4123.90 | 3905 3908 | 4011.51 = 8.10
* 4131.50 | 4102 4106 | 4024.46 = 8.08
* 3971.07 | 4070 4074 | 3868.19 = 9.25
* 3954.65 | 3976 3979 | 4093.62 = 8.26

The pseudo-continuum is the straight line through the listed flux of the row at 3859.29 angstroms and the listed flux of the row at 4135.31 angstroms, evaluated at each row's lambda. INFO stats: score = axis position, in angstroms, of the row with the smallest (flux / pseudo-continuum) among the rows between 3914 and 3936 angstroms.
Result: 3914.78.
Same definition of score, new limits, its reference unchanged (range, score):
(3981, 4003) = 3994.92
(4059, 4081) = 4059.83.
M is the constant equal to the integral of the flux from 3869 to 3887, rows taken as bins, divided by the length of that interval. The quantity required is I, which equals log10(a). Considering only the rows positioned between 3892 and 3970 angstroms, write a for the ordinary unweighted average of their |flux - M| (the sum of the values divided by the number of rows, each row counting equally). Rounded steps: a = 0.6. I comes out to -0.23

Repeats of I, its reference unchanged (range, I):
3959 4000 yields -0.01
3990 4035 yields -0.10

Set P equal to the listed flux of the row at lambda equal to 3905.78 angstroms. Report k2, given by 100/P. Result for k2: 10.7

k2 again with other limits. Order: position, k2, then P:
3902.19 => 10.5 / 9.52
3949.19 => 10.9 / 9.191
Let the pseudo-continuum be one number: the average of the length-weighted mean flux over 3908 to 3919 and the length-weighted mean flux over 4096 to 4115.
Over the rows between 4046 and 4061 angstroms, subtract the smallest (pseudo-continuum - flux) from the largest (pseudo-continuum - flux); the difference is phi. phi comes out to 0.31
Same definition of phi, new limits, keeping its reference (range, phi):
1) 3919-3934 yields 1.01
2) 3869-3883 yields 0.66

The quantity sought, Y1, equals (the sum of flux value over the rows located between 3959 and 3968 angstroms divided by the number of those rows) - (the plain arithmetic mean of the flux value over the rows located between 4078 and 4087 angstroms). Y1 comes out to 0.3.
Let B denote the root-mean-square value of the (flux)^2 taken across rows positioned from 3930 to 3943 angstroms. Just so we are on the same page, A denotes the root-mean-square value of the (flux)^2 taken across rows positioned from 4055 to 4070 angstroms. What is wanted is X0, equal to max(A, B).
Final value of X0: 82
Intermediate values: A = 81.9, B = 80.1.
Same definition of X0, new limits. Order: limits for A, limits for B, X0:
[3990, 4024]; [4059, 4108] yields 82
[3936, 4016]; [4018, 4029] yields 83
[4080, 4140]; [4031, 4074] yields 79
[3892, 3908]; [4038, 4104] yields 85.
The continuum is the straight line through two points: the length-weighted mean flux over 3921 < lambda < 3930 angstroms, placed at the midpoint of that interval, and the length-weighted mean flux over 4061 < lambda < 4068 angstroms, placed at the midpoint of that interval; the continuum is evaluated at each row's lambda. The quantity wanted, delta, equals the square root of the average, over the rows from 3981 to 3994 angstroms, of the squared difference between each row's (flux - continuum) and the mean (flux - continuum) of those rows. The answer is 0.11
